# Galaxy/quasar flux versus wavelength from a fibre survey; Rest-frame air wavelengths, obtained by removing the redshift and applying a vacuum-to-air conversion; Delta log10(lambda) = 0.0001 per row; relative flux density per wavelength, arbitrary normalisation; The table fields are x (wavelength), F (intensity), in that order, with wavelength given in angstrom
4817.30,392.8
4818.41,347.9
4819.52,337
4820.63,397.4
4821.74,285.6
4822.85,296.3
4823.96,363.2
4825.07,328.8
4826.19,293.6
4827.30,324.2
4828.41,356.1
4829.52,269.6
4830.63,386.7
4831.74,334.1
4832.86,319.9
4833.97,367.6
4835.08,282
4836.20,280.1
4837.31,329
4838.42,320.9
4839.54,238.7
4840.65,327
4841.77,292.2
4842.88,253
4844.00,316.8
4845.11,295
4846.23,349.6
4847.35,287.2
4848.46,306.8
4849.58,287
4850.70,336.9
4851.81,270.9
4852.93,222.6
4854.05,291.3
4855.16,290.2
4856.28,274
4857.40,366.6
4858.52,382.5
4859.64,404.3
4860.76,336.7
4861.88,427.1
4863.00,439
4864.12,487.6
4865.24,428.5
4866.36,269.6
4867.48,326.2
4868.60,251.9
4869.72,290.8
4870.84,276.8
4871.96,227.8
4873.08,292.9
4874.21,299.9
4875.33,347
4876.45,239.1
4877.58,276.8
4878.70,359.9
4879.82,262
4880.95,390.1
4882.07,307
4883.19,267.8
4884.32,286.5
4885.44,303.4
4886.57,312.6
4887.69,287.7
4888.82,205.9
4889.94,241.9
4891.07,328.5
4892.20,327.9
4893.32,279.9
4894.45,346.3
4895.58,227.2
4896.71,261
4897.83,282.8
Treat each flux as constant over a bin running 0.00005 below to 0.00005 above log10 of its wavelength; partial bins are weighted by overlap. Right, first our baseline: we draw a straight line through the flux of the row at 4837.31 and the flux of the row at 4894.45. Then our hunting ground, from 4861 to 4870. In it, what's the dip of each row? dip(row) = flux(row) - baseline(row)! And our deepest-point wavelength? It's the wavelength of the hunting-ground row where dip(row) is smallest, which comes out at 4868.60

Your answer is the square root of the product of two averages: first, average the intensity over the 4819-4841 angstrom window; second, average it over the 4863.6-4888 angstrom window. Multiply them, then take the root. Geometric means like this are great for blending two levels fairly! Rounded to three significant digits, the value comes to 315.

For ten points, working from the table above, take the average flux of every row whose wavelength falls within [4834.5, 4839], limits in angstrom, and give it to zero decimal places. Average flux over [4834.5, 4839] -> 303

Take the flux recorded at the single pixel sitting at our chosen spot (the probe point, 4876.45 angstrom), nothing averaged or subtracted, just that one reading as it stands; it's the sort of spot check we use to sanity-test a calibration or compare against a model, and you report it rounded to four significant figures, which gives 239.1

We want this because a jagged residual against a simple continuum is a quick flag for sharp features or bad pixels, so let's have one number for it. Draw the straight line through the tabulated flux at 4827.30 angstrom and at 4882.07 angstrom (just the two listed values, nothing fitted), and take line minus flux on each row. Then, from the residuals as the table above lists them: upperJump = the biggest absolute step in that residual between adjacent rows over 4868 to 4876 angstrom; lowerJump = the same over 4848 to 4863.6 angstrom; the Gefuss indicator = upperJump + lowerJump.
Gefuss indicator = 158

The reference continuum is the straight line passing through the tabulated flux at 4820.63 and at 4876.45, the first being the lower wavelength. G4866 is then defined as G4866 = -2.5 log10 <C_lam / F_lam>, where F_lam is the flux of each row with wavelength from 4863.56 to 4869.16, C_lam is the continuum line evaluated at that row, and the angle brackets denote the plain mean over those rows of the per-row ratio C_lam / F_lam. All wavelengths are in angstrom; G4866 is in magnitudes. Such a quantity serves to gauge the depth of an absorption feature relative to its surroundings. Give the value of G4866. 0.23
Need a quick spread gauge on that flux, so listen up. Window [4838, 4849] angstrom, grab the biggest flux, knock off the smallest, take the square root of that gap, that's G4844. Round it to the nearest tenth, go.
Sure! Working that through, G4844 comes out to 10.5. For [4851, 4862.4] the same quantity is 14.3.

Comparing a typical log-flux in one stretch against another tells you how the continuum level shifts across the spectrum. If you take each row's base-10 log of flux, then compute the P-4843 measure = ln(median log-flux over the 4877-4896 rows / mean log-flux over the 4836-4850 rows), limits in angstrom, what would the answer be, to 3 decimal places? -0.006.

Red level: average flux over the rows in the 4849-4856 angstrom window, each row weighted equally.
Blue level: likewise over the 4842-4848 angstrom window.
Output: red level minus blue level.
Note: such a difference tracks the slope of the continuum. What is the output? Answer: -17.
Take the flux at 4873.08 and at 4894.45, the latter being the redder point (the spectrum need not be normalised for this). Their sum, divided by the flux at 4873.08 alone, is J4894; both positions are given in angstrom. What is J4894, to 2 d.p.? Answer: 2.18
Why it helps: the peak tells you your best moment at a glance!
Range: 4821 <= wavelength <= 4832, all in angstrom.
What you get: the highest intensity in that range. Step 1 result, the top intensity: 386.7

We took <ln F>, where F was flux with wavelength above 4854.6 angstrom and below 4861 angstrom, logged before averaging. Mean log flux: 5.83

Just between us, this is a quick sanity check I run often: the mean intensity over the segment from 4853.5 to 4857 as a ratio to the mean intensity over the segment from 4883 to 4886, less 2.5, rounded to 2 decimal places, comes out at -1.50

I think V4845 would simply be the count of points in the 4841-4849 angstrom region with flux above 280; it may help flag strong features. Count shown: 6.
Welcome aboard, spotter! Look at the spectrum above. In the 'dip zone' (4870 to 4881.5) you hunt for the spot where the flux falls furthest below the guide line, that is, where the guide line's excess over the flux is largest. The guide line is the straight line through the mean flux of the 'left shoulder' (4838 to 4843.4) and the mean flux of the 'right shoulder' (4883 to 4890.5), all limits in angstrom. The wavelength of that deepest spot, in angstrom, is 4871.96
